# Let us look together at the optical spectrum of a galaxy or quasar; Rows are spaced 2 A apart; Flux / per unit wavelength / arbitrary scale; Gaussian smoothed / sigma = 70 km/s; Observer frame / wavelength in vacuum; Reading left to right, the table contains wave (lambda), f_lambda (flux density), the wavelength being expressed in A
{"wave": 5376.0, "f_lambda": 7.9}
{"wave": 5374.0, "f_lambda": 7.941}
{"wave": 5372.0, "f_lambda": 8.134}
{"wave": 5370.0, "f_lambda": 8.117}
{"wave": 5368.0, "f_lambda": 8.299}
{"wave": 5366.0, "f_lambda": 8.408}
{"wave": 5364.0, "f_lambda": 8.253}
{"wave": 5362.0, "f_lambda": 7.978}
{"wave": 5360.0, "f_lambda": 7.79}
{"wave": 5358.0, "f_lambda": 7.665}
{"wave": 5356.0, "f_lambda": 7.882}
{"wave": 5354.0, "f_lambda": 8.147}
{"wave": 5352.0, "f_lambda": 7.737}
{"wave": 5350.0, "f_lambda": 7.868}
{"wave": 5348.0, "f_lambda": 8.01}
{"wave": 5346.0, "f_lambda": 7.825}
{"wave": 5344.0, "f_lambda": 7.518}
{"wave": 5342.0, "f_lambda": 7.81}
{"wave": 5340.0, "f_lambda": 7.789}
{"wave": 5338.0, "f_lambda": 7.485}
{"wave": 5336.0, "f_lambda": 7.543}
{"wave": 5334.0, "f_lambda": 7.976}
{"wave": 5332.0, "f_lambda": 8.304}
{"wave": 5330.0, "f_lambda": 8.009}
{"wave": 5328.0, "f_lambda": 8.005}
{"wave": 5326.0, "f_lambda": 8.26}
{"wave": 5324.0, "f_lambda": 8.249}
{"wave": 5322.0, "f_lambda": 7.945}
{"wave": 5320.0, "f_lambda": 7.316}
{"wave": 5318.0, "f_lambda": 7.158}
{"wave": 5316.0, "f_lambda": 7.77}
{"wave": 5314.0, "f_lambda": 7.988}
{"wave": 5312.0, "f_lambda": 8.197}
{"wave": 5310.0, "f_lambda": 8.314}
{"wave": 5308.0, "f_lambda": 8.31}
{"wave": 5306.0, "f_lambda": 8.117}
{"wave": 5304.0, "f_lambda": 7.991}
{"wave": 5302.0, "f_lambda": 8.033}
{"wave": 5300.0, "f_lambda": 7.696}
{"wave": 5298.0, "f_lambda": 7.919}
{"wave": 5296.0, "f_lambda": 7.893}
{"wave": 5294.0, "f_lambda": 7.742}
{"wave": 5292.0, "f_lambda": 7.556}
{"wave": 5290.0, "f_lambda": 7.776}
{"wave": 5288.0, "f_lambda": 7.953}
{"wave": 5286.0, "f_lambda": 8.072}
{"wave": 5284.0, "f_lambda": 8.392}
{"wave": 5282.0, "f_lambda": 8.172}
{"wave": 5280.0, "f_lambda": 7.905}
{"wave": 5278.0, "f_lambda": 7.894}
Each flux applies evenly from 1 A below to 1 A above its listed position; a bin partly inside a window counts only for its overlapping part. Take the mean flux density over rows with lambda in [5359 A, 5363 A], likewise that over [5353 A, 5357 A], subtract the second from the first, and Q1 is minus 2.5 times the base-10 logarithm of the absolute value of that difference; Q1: 2.2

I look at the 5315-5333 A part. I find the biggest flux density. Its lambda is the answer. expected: 5332.0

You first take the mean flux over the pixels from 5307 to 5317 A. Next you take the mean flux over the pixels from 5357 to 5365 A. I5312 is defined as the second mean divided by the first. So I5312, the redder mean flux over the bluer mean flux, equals 0.98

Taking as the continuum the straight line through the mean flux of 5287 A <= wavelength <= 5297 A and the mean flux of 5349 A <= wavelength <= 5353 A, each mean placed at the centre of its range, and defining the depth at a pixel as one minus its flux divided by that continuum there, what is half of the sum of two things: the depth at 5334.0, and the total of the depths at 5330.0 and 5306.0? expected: -0.046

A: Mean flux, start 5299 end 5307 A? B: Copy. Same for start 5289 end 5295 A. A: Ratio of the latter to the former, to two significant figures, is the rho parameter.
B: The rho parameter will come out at 0.97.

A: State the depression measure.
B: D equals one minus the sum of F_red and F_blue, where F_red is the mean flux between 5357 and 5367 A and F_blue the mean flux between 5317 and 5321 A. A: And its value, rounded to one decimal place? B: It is -14.3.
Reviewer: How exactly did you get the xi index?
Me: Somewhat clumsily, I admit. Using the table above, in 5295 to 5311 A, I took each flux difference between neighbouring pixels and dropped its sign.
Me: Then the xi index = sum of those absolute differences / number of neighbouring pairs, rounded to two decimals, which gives 0.14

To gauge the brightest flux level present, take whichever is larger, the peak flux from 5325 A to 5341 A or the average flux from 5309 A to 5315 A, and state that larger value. 8.30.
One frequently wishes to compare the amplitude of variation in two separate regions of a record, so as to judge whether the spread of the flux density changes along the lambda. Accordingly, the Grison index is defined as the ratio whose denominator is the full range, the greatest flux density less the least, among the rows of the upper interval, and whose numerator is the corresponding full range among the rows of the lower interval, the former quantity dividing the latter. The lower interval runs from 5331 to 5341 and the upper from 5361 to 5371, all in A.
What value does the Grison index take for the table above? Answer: 1.9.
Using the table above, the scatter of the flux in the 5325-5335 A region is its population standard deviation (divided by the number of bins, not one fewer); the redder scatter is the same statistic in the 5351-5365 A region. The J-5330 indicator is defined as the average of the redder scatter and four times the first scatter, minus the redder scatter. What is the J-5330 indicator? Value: 0.18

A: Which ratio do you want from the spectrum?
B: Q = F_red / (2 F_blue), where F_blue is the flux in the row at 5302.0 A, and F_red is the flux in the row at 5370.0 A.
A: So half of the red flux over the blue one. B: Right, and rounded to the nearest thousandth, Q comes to 0.505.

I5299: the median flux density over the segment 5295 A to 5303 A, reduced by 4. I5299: 3.91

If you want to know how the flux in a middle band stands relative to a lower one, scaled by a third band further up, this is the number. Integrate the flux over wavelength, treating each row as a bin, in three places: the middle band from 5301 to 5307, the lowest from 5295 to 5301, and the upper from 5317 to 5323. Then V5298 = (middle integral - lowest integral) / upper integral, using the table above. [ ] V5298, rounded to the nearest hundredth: 0.03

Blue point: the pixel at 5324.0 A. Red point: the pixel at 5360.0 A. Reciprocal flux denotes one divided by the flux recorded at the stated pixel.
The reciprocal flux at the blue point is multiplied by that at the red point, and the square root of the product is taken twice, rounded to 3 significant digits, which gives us 0.353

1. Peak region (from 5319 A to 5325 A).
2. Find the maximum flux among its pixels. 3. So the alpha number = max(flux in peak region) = 8.249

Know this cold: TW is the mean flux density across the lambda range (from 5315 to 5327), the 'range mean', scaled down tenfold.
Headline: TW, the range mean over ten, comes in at 0.778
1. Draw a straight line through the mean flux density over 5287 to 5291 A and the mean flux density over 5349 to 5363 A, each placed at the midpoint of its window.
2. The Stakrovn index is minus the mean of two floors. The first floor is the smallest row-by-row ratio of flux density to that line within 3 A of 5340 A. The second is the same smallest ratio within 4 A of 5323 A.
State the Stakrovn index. -0.941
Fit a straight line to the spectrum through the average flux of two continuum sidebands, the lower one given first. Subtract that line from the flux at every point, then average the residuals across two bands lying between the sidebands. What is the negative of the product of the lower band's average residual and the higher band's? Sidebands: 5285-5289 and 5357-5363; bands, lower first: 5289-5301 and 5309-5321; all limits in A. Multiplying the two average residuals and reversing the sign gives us -0.033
